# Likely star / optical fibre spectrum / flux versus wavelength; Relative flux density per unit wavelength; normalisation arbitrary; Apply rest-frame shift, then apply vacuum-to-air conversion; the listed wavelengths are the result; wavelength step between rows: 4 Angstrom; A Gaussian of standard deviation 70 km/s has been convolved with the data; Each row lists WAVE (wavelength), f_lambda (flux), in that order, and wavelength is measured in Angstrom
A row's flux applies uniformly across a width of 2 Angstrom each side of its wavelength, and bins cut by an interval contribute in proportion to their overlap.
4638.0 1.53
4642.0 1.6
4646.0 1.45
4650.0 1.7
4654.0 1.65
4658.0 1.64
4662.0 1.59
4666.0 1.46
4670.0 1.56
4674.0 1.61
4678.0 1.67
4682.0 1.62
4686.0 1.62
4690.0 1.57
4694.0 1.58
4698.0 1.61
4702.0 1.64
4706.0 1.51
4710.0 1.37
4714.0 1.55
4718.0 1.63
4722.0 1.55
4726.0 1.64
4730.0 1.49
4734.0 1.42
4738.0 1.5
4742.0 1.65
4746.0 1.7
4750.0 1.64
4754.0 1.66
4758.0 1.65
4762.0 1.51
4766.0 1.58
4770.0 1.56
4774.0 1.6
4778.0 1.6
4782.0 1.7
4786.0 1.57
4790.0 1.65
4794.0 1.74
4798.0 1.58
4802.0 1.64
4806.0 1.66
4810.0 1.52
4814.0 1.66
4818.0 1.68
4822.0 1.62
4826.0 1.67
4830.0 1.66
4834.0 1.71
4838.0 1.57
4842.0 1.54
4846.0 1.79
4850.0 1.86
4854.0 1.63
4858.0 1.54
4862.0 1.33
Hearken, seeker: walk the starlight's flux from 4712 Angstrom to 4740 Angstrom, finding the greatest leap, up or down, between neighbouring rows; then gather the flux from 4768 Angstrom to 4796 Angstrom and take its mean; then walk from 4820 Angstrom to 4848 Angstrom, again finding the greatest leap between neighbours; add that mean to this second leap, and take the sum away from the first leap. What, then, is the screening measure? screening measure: -1.73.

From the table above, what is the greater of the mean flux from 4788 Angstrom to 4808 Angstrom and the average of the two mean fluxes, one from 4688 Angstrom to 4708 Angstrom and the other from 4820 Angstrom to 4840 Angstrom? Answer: 1.65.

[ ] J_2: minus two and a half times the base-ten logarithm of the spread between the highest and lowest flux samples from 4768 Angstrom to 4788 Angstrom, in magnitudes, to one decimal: 2.1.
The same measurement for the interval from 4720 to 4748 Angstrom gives 1.4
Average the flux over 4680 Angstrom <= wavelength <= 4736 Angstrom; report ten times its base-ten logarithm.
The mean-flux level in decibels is 1.92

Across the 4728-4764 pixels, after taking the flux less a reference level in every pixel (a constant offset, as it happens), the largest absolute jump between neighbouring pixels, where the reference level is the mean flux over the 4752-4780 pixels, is 0.15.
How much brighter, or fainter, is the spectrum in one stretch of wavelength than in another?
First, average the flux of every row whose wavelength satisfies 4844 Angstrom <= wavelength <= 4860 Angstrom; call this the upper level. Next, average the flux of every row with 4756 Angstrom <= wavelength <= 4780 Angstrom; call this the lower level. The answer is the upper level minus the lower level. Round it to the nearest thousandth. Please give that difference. 0.122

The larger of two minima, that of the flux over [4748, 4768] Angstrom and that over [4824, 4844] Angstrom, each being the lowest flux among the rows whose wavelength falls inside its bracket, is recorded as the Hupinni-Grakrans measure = 1.54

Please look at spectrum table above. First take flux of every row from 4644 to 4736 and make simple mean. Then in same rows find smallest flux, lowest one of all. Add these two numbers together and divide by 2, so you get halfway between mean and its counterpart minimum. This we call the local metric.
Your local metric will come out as 1.47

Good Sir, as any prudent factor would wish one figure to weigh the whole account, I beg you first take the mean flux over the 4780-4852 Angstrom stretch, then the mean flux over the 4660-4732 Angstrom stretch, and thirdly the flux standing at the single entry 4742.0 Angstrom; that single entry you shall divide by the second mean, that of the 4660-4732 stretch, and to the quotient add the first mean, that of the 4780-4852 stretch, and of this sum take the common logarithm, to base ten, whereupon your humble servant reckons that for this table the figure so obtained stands 0.433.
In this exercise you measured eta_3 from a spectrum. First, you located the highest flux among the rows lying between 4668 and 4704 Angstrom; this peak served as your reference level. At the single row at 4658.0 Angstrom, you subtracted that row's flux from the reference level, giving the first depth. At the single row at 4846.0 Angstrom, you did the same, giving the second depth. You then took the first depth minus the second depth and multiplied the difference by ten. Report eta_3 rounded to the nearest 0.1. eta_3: 1.5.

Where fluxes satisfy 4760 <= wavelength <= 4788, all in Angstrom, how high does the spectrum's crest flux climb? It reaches 1.7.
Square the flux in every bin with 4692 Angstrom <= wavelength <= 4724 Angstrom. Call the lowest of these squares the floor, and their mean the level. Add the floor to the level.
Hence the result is 4.3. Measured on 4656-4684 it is 4.7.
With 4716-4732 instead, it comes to 4.7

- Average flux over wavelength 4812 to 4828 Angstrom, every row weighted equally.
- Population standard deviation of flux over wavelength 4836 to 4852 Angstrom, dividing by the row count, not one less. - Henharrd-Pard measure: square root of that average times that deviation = 0.48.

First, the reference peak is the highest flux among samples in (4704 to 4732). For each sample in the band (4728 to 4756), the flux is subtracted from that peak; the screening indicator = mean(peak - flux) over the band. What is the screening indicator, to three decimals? 0.060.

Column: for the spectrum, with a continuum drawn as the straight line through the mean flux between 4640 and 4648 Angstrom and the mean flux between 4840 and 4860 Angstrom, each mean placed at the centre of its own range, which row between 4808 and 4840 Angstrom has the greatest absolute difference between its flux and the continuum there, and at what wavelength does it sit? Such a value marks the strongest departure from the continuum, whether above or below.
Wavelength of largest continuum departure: 4810.0 Angstrom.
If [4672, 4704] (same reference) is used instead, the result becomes 4678.0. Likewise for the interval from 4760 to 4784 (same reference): 4762.0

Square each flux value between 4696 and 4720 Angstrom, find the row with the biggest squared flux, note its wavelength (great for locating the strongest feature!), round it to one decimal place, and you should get 4702.0 Angstrom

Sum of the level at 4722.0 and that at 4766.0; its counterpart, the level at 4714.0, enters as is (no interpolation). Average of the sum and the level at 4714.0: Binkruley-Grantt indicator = 2.34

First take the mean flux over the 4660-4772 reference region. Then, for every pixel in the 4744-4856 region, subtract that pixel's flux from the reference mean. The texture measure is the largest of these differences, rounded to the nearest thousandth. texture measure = 0.066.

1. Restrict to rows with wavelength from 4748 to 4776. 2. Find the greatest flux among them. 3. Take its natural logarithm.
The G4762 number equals 0.51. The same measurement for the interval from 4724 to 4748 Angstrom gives 0.53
